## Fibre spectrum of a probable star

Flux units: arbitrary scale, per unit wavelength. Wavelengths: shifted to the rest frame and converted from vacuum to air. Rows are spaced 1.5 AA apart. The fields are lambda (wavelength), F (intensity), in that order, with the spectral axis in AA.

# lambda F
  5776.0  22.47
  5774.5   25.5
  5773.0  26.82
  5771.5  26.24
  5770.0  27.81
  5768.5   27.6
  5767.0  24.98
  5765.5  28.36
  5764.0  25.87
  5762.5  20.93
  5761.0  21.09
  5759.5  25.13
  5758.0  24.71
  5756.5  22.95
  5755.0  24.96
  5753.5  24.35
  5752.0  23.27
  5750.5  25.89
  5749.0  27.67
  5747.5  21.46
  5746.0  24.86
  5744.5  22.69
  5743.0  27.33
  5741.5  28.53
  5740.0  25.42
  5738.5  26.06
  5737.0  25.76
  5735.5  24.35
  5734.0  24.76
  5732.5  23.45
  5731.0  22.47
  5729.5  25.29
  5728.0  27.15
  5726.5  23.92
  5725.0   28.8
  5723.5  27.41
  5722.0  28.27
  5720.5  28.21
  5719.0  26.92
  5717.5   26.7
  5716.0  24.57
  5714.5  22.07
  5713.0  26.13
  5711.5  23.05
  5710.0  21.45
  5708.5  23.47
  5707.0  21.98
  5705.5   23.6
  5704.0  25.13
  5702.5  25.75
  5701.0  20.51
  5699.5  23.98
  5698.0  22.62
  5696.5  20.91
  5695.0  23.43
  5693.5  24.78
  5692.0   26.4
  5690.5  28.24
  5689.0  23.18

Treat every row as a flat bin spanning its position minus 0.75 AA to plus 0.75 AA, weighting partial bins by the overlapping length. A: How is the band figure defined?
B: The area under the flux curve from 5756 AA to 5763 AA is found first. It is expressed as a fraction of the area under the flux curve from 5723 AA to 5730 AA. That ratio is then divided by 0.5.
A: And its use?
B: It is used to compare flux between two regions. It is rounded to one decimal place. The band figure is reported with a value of 1.7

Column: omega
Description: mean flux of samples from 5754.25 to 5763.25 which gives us 23.3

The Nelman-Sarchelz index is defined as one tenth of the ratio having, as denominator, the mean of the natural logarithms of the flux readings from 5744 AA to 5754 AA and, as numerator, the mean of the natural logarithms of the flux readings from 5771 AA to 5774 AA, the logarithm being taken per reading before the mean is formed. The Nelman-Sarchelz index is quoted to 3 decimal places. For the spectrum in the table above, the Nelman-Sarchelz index 0.103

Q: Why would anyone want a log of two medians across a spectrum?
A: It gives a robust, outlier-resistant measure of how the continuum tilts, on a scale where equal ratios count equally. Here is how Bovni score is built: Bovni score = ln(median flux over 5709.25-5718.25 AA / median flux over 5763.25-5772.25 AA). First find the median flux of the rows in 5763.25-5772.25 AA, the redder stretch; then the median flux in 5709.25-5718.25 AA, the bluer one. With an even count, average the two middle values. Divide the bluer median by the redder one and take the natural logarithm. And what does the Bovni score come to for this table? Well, -0.12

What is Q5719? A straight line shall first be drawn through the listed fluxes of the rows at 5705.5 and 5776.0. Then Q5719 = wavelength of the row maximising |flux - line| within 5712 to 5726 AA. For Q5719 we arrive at 5725.0 AA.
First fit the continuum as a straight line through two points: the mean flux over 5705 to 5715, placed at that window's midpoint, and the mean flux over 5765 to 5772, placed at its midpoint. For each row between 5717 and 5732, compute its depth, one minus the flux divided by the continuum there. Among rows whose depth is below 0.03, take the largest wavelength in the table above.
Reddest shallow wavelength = 5729.5 AA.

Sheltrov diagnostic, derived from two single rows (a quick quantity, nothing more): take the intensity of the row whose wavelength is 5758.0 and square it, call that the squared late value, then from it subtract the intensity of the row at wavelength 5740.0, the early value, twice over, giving 560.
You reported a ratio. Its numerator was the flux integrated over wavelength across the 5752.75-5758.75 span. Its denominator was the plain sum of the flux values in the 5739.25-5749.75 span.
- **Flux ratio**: 0.8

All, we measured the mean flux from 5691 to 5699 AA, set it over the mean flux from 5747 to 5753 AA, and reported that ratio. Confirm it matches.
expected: 0.96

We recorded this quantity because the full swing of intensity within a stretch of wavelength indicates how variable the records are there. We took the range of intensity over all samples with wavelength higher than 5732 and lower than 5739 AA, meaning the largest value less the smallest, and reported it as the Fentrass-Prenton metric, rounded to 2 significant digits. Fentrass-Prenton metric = 2.6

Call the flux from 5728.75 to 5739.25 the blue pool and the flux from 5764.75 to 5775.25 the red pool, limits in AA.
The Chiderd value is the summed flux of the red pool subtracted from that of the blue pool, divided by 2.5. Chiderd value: -6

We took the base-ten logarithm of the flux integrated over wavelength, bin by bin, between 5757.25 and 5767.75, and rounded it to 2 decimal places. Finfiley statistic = 2.41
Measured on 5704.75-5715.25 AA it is 2.38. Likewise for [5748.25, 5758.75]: 2.42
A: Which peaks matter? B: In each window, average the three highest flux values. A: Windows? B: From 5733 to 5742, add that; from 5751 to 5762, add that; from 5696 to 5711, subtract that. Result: 26.8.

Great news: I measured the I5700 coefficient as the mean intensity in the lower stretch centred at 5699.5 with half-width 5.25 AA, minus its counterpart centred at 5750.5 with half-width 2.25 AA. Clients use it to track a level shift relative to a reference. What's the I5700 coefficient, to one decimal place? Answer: -2.4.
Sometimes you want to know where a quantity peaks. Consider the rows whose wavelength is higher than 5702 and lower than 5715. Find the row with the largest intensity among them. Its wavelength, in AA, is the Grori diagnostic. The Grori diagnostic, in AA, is 5713.0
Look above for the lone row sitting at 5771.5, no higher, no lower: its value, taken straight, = 26.24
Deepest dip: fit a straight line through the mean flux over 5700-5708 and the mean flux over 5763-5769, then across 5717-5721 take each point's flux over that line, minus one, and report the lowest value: 0.11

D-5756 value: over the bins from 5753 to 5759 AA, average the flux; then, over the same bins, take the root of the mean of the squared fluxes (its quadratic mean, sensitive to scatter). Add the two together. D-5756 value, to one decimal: 48.5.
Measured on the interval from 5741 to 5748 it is 50.1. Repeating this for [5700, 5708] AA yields 46.9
